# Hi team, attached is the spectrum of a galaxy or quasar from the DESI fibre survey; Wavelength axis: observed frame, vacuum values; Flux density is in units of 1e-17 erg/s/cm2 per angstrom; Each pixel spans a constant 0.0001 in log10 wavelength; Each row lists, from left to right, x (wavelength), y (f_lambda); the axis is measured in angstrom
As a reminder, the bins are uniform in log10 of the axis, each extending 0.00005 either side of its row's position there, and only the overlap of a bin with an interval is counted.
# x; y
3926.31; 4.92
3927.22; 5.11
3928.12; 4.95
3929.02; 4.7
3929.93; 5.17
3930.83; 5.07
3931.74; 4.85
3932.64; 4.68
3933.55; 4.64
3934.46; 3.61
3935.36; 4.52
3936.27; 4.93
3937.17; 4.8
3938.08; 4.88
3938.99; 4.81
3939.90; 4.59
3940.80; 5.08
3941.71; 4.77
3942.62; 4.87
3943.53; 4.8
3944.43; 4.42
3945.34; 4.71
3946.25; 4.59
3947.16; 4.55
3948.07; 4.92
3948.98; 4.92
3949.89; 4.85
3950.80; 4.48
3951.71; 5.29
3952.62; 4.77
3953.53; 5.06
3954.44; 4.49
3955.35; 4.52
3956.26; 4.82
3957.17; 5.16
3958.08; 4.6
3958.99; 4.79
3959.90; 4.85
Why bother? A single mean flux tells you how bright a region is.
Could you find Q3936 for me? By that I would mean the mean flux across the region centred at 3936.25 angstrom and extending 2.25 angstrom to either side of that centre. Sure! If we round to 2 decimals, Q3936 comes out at 4.55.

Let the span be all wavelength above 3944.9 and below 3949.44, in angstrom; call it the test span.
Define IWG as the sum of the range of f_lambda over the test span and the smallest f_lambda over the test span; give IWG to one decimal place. 4.9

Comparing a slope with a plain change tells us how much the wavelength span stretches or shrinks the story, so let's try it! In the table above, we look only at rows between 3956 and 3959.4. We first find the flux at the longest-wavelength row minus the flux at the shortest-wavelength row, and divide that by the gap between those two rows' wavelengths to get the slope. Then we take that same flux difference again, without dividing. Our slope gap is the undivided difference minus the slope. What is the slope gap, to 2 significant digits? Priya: -0.019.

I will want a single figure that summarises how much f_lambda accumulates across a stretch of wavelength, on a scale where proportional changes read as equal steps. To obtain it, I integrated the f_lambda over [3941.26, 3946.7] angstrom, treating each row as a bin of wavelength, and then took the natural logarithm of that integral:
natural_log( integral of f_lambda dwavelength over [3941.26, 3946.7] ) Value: 3.24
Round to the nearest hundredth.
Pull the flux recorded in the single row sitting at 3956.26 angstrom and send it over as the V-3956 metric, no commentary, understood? 4.82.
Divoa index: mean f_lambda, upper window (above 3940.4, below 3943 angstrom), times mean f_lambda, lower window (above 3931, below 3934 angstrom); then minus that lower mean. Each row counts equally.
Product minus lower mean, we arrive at 18.5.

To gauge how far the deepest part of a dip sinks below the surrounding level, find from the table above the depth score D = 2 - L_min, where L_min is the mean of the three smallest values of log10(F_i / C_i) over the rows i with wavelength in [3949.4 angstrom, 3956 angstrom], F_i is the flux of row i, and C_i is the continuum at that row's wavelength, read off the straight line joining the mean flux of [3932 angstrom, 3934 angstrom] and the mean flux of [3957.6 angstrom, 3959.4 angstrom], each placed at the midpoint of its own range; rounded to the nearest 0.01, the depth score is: 2.02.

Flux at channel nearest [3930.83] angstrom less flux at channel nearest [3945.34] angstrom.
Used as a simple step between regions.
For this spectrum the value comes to 0.4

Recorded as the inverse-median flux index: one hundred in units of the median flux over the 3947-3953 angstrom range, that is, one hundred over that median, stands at 20.62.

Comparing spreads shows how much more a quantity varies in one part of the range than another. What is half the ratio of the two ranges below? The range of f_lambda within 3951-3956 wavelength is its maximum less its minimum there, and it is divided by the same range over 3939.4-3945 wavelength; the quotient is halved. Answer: 0.61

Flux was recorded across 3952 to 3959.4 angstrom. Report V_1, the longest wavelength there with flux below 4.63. 3958.08 angstrom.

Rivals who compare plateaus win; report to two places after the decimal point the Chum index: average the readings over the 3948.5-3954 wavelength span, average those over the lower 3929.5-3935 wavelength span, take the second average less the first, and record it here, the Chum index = -0.22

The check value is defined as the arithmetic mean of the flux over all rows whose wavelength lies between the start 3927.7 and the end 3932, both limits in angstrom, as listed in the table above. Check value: 4.95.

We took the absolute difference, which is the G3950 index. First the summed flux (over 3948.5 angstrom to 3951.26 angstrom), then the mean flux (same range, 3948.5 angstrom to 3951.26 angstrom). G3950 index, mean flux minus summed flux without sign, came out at 9.50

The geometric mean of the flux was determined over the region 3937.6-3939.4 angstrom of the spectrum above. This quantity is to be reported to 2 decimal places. 4.84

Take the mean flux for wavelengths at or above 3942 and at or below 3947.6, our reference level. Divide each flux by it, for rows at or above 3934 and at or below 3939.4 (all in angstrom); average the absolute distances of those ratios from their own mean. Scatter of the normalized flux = 0.075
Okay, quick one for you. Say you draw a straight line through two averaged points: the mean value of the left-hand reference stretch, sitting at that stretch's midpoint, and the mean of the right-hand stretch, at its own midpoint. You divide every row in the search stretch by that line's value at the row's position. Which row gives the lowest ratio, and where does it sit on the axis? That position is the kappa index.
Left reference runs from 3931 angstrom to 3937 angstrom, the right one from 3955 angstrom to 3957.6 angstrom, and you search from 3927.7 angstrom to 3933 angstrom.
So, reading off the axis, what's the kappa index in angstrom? 3932.64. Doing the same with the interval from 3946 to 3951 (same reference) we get 3950.80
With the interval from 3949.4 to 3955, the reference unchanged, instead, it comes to 3954.44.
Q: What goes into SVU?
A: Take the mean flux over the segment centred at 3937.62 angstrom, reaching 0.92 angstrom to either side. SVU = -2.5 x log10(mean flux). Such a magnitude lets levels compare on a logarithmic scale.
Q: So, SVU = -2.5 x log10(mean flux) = -1.71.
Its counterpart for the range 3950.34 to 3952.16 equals -1.72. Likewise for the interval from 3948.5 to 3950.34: -1.72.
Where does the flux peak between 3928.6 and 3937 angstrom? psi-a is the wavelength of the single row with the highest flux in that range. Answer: 3929.93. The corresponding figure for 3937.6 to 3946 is 3940.80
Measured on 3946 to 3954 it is 3951.71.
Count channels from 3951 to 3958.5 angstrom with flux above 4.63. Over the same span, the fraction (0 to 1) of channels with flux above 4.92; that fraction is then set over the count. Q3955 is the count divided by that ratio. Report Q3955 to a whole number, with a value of 67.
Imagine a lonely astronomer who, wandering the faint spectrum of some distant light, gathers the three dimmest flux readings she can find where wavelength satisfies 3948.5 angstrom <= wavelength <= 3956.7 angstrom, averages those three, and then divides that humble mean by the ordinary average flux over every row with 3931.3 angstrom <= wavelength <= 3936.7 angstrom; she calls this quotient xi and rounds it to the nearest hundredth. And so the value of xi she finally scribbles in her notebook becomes 0.99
